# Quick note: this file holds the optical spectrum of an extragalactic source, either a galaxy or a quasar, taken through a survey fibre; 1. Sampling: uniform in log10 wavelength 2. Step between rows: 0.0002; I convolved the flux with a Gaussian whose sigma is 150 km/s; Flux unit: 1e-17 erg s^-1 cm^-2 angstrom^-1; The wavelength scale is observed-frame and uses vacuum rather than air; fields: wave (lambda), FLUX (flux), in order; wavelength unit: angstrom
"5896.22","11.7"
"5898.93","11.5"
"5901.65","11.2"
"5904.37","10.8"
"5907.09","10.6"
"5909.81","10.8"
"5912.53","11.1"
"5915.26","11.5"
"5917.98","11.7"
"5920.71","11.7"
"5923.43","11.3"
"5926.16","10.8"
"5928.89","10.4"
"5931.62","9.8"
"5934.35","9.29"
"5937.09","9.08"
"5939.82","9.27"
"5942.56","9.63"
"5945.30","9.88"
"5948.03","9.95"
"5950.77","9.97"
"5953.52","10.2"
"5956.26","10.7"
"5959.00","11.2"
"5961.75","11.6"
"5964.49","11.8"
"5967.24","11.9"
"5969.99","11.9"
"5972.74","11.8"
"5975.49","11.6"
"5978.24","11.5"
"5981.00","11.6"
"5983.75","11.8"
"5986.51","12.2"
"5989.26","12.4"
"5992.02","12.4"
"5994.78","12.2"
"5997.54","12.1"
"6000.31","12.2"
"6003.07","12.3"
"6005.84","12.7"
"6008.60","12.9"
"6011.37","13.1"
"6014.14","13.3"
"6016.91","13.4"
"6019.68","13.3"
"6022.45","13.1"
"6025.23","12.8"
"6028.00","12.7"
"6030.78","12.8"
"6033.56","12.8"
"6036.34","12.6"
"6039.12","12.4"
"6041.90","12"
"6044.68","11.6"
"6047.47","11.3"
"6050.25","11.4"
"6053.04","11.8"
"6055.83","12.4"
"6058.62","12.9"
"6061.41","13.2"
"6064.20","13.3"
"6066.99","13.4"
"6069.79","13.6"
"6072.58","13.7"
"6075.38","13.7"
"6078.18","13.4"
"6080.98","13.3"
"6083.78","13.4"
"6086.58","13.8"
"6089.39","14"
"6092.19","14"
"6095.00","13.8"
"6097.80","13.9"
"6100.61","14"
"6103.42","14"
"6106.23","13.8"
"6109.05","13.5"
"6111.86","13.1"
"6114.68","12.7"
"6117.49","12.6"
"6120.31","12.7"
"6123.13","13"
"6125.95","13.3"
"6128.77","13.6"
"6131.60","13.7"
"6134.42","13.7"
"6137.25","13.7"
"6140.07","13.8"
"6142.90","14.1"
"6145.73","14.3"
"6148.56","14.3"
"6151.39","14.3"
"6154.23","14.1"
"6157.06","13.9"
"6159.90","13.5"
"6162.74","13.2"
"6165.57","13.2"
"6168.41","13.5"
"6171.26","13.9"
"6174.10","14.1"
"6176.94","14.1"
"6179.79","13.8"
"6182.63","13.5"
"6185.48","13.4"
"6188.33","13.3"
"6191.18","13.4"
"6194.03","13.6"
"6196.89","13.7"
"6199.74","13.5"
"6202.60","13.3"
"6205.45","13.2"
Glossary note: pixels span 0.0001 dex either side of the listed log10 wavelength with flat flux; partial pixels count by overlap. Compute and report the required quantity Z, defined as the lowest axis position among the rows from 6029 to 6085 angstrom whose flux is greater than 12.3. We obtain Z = 6030.78 angstrom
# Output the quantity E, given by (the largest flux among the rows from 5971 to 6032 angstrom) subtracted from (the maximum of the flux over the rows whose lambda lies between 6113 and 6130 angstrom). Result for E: 0.2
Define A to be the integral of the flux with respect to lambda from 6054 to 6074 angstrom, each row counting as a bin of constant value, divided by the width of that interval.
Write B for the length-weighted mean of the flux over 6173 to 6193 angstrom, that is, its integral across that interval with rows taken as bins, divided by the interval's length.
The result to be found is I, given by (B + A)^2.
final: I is 720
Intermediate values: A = 13.2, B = 13.7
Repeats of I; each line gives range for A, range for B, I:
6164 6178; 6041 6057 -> 649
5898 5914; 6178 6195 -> 600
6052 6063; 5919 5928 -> 569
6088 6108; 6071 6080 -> 757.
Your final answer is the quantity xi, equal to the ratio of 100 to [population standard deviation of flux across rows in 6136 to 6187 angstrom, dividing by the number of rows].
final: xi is 281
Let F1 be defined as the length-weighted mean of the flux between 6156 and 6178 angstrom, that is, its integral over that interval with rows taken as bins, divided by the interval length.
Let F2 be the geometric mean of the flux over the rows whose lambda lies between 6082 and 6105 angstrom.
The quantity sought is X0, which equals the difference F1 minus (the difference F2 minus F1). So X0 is 13.5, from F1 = 13.7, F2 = 13.9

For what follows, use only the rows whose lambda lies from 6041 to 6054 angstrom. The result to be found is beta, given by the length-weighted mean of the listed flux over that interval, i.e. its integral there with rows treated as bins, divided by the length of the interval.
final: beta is 11.6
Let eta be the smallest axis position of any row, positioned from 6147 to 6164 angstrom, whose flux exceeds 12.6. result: 6148.56 angstrom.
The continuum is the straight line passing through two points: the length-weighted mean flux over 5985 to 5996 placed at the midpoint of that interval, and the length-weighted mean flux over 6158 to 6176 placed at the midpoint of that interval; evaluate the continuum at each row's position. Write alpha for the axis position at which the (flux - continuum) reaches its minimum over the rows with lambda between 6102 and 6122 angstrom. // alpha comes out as 6117.49 angstrom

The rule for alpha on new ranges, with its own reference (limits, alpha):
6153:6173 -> 6165.57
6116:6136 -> 6117.49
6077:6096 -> 6080.98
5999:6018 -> 6000.31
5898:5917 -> 5907.09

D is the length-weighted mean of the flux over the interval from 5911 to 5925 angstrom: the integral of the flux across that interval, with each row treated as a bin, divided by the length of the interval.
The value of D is 11.4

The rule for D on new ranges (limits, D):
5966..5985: 11.7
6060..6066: 13.3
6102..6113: 13.6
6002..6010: 12.6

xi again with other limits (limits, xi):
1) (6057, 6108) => 315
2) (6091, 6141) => 216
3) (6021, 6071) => 149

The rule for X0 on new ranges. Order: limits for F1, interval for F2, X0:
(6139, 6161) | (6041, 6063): 16.0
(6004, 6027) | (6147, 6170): 12.4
